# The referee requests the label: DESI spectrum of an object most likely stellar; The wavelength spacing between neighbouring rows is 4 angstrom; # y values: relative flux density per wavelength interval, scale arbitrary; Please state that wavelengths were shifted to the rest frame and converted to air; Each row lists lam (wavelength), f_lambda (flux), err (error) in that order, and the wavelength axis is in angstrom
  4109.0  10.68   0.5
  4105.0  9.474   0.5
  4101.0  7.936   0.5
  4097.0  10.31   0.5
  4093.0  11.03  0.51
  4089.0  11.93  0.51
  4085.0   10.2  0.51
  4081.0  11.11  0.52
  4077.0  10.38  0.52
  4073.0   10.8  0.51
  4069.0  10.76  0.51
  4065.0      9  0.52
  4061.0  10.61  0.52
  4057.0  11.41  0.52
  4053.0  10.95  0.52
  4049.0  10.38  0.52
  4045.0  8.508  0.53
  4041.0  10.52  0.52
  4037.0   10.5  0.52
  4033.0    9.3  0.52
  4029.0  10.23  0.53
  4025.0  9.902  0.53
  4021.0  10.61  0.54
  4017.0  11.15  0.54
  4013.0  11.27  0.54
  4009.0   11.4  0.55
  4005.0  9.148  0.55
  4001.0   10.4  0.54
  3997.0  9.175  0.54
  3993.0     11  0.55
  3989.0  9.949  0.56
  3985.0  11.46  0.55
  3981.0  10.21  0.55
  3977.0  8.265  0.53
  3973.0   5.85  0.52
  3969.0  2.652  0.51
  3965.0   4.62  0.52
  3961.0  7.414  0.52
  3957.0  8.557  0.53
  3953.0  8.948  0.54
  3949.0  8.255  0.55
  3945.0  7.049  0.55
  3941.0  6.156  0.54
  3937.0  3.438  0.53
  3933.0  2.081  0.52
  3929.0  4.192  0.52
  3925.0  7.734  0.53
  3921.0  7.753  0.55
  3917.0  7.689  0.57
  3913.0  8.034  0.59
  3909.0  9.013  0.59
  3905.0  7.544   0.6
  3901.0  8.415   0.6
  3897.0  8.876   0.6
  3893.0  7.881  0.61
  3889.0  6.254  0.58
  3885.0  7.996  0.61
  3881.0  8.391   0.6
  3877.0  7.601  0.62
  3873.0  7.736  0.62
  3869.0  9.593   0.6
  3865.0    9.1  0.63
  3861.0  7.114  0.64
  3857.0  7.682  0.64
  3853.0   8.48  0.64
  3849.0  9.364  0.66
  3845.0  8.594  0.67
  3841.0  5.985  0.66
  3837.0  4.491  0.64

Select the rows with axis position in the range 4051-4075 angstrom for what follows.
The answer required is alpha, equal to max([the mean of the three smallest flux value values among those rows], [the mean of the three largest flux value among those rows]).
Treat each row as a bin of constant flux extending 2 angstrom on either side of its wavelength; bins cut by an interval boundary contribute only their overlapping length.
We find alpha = 11.1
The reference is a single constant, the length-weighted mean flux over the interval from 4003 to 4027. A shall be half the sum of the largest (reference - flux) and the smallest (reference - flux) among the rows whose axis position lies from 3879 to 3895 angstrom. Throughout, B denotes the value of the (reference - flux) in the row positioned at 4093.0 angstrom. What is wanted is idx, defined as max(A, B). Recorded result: 3.3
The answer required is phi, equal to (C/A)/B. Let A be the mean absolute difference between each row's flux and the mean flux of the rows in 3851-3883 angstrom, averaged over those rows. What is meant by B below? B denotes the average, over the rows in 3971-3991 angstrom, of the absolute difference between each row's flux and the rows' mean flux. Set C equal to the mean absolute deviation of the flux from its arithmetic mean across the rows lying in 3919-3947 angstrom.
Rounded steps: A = 0.68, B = 1.67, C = 1.93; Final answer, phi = 1.7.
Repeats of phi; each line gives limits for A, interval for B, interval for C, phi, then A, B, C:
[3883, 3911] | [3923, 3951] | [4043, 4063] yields 0.6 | 0.66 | 1.99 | 0.75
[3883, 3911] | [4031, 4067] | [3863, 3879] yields 1.6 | 0.66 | 0.80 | 0.84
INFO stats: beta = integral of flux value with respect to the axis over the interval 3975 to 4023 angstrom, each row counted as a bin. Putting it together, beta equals 496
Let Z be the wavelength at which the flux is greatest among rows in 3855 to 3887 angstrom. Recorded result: 3869.0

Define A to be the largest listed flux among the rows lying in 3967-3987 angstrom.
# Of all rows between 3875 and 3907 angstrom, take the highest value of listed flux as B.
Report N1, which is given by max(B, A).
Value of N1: 11.5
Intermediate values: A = 11.46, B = 8.876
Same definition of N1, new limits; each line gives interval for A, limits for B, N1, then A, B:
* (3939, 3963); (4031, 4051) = 10.5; 8.948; 10.52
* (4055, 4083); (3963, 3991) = 11.5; 11.41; 11.46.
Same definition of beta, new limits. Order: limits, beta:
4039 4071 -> 329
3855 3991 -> 1014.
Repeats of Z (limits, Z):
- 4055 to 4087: 4057.0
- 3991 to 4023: 4009.0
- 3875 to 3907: 3897.0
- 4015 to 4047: 4017.0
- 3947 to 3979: 3953.0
